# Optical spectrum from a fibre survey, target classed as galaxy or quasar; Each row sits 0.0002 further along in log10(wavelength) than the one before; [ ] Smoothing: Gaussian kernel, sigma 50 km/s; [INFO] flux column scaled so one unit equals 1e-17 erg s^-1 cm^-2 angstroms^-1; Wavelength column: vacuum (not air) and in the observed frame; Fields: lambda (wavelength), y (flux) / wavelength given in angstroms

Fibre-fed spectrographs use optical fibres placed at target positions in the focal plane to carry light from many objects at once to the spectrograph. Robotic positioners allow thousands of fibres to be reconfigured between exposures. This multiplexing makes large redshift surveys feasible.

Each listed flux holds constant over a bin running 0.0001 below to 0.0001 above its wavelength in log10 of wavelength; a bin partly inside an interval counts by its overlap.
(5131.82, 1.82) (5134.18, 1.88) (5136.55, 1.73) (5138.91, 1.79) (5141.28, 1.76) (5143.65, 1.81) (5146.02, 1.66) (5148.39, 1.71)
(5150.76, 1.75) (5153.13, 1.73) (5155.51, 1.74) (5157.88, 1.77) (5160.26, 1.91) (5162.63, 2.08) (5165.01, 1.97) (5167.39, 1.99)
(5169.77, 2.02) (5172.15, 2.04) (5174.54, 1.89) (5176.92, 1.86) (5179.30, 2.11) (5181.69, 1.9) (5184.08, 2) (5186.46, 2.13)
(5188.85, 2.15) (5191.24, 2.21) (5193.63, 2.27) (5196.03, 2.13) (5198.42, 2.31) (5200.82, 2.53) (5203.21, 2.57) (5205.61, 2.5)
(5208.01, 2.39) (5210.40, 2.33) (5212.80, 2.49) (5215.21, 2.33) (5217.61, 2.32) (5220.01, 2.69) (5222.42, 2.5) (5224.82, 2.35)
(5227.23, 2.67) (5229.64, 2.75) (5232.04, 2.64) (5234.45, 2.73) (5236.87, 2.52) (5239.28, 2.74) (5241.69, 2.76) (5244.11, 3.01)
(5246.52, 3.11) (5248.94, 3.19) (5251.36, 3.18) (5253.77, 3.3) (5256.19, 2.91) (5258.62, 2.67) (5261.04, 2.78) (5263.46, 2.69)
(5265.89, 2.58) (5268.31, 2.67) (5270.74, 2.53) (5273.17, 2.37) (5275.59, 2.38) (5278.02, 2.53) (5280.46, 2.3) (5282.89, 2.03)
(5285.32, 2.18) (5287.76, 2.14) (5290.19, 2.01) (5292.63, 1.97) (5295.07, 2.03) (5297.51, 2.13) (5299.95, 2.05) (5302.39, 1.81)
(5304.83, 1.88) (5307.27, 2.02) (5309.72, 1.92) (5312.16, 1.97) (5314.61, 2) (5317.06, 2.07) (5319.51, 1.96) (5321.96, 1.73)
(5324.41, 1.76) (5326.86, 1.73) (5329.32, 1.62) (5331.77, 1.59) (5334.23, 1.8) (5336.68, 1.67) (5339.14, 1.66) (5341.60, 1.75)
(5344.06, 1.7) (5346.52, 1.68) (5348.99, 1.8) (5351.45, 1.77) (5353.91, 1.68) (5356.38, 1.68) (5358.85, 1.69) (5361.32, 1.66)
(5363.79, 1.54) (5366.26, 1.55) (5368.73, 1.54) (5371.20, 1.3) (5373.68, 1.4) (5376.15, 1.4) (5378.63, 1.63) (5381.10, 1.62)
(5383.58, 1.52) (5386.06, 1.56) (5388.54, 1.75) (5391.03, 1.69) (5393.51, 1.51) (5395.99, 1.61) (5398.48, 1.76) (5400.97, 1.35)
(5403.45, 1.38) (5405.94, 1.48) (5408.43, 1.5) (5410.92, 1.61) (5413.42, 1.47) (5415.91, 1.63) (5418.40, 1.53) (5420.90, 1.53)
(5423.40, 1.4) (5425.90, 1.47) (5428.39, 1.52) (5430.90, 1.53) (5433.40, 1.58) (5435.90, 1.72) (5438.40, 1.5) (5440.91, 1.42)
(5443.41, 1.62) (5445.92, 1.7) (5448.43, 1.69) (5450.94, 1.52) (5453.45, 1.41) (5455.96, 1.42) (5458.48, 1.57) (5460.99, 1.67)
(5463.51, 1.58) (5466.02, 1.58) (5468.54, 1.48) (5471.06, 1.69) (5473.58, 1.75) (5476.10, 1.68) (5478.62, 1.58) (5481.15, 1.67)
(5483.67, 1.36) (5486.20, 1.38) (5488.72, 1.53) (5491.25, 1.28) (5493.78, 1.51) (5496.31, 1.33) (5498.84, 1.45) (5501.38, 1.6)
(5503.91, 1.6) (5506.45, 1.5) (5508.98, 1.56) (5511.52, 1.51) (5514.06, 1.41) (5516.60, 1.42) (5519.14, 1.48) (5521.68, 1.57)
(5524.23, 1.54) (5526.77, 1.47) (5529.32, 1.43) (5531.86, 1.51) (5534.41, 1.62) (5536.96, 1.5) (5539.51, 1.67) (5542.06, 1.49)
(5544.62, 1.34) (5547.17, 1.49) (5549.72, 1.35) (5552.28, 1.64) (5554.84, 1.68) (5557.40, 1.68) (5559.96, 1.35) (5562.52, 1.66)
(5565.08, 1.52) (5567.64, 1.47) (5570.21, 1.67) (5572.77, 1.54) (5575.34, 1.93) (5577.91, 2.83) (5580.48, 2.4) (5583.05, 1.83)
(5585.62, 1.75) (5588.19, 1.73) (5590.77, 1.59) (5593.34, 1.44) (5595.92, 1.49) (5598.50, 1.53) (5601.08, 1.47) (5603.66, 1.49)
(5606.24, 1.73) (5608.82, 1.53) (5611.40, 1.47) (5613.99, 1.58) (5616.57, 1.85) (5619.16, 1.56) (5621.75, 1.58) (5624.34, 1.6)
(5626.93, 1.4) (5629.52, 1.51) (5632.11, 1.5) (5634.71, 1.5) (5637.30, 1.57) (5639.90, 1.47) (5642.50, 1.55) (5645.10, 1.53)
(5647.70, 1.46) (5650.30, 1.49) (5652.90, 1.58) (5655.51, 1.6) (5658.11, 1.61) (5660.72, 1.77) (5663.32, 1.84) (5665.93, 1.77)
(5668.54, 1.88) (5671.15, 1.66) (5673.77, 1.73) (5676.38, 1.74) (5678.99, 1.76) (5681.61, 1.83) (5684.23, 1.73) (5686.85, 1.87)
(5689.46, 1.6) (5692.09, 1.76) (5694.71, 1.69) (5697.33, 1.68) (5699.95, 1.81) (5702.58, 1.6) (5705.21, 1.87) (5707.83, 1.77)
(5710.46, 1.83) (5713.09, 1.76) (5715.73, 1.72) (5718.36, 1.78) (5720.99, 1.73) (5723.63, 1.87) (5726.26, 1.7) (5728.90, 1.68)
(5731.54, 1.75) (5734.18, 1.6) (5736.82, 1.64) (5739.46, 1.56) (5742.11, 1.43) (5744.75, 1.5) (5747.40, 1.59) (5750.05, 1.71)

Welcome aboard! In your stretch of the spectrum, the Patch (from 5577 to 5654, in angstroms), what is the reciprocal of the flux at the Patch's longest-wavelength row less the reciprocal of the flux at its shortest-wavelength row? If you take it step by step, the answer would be 0.28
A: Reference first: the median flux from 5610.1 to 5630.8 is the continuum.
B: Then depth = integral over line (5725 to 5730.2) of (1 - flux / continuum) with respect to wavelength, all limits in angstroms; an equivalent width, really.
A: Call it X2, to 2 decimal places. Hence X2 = -0.40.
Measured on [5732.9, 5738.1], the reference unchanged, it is -0.17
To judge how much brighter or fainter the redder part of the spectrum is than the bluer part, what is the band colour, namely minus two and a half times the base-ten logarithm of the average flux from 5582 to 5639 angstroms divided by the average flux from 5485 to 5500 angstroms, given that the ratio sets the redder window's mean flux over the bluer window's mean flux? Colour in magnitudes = -0.12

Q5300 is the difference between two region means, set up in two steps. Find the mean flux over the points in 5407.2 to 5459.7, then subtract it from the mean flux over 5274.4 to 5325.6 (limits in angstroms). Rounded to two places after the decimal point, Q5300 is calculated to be 0.50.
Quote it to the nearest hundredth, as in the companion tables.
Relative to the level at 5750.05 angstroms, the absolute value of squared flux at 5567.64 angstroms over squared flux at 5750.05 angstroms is 0.74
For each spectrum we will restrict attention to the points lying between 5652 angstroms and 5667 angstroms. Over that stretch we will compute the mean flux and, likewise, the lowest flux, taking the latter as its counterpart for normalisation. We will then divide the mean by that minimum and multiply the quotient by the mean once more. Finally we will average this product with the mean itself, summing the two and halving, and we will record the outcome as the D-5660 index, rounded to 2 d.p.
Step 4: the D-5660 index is 1.76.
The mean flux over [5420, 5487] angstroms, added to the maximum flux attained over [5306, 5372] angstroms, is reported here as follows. 3.6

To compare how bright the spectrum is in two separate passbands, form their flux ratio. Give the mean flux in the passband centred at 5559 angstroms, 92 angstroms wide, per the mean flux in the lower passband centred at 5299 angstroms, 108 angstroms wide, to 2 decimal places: 0.74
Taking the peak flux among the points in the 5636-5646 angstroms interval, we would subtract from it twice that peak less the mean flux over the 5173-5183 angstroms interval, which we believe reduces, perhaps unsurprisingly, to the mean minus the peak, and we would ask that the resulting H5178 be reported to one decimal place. 0.4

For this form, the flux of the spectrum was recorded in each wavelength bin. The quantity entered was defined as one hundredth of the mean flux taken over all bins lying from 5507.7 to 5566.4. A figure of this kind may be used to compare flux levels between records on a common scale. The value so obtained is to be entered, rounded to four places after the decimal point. 0.0152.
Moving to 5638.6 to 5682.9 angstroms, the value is 0.0166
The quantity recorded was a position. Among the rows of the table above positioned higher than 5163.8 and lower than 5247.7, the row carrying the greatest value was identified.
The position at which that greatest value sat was 5246.52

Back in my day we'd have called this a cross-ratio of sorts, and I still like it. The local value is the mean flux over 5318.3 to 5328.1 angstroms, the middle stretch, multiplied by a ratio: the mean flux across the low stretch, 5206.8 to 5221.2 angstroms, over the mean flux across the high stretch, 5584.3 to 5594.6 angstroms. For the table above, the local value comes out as 2.7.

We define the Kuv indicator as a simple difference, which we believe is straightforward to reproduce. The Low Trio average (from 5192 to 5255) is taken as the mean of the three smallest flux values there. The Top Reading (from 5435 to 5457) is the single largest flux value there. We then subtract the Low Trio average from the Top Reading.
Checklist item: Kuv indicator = -0.52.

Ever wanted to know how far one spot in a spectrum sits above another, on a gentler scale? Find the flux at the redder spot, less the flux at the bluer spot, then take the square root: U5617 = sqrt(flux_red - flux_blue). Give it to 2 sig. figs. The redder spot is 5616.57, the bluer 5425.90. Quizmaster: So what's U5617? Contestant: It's 0.62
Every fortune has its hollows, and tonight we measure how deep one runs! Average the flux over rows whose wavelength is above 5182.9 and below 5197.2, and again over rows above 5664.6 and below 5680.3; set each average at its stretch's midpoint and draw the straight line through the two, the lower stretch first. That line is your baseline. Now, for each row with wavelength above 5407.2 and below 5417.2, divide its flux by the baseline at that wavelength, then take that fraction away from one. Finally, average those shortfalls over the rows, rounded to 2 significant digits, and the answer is 0.21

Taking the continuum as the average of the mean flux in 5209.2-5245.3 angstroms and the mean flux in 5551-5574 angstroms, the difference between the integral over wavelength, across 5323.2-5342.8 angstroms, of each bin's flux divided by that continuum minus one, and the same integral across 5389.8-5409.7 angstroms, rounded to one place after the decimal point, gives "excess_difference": 1.6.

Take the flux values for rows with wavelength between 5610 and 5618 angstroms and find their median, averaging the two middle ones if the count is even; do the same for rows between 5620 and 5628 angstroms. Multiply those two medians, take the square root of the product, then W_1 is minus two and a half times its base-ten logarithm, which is -0.5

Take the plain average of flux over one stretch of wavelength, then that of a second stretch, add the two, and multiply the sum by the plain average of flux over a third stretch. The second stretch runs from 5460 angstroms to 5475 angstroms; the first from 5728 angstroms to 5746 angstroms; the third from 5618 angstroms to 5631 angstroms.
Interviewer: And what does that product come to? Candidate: 4.9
